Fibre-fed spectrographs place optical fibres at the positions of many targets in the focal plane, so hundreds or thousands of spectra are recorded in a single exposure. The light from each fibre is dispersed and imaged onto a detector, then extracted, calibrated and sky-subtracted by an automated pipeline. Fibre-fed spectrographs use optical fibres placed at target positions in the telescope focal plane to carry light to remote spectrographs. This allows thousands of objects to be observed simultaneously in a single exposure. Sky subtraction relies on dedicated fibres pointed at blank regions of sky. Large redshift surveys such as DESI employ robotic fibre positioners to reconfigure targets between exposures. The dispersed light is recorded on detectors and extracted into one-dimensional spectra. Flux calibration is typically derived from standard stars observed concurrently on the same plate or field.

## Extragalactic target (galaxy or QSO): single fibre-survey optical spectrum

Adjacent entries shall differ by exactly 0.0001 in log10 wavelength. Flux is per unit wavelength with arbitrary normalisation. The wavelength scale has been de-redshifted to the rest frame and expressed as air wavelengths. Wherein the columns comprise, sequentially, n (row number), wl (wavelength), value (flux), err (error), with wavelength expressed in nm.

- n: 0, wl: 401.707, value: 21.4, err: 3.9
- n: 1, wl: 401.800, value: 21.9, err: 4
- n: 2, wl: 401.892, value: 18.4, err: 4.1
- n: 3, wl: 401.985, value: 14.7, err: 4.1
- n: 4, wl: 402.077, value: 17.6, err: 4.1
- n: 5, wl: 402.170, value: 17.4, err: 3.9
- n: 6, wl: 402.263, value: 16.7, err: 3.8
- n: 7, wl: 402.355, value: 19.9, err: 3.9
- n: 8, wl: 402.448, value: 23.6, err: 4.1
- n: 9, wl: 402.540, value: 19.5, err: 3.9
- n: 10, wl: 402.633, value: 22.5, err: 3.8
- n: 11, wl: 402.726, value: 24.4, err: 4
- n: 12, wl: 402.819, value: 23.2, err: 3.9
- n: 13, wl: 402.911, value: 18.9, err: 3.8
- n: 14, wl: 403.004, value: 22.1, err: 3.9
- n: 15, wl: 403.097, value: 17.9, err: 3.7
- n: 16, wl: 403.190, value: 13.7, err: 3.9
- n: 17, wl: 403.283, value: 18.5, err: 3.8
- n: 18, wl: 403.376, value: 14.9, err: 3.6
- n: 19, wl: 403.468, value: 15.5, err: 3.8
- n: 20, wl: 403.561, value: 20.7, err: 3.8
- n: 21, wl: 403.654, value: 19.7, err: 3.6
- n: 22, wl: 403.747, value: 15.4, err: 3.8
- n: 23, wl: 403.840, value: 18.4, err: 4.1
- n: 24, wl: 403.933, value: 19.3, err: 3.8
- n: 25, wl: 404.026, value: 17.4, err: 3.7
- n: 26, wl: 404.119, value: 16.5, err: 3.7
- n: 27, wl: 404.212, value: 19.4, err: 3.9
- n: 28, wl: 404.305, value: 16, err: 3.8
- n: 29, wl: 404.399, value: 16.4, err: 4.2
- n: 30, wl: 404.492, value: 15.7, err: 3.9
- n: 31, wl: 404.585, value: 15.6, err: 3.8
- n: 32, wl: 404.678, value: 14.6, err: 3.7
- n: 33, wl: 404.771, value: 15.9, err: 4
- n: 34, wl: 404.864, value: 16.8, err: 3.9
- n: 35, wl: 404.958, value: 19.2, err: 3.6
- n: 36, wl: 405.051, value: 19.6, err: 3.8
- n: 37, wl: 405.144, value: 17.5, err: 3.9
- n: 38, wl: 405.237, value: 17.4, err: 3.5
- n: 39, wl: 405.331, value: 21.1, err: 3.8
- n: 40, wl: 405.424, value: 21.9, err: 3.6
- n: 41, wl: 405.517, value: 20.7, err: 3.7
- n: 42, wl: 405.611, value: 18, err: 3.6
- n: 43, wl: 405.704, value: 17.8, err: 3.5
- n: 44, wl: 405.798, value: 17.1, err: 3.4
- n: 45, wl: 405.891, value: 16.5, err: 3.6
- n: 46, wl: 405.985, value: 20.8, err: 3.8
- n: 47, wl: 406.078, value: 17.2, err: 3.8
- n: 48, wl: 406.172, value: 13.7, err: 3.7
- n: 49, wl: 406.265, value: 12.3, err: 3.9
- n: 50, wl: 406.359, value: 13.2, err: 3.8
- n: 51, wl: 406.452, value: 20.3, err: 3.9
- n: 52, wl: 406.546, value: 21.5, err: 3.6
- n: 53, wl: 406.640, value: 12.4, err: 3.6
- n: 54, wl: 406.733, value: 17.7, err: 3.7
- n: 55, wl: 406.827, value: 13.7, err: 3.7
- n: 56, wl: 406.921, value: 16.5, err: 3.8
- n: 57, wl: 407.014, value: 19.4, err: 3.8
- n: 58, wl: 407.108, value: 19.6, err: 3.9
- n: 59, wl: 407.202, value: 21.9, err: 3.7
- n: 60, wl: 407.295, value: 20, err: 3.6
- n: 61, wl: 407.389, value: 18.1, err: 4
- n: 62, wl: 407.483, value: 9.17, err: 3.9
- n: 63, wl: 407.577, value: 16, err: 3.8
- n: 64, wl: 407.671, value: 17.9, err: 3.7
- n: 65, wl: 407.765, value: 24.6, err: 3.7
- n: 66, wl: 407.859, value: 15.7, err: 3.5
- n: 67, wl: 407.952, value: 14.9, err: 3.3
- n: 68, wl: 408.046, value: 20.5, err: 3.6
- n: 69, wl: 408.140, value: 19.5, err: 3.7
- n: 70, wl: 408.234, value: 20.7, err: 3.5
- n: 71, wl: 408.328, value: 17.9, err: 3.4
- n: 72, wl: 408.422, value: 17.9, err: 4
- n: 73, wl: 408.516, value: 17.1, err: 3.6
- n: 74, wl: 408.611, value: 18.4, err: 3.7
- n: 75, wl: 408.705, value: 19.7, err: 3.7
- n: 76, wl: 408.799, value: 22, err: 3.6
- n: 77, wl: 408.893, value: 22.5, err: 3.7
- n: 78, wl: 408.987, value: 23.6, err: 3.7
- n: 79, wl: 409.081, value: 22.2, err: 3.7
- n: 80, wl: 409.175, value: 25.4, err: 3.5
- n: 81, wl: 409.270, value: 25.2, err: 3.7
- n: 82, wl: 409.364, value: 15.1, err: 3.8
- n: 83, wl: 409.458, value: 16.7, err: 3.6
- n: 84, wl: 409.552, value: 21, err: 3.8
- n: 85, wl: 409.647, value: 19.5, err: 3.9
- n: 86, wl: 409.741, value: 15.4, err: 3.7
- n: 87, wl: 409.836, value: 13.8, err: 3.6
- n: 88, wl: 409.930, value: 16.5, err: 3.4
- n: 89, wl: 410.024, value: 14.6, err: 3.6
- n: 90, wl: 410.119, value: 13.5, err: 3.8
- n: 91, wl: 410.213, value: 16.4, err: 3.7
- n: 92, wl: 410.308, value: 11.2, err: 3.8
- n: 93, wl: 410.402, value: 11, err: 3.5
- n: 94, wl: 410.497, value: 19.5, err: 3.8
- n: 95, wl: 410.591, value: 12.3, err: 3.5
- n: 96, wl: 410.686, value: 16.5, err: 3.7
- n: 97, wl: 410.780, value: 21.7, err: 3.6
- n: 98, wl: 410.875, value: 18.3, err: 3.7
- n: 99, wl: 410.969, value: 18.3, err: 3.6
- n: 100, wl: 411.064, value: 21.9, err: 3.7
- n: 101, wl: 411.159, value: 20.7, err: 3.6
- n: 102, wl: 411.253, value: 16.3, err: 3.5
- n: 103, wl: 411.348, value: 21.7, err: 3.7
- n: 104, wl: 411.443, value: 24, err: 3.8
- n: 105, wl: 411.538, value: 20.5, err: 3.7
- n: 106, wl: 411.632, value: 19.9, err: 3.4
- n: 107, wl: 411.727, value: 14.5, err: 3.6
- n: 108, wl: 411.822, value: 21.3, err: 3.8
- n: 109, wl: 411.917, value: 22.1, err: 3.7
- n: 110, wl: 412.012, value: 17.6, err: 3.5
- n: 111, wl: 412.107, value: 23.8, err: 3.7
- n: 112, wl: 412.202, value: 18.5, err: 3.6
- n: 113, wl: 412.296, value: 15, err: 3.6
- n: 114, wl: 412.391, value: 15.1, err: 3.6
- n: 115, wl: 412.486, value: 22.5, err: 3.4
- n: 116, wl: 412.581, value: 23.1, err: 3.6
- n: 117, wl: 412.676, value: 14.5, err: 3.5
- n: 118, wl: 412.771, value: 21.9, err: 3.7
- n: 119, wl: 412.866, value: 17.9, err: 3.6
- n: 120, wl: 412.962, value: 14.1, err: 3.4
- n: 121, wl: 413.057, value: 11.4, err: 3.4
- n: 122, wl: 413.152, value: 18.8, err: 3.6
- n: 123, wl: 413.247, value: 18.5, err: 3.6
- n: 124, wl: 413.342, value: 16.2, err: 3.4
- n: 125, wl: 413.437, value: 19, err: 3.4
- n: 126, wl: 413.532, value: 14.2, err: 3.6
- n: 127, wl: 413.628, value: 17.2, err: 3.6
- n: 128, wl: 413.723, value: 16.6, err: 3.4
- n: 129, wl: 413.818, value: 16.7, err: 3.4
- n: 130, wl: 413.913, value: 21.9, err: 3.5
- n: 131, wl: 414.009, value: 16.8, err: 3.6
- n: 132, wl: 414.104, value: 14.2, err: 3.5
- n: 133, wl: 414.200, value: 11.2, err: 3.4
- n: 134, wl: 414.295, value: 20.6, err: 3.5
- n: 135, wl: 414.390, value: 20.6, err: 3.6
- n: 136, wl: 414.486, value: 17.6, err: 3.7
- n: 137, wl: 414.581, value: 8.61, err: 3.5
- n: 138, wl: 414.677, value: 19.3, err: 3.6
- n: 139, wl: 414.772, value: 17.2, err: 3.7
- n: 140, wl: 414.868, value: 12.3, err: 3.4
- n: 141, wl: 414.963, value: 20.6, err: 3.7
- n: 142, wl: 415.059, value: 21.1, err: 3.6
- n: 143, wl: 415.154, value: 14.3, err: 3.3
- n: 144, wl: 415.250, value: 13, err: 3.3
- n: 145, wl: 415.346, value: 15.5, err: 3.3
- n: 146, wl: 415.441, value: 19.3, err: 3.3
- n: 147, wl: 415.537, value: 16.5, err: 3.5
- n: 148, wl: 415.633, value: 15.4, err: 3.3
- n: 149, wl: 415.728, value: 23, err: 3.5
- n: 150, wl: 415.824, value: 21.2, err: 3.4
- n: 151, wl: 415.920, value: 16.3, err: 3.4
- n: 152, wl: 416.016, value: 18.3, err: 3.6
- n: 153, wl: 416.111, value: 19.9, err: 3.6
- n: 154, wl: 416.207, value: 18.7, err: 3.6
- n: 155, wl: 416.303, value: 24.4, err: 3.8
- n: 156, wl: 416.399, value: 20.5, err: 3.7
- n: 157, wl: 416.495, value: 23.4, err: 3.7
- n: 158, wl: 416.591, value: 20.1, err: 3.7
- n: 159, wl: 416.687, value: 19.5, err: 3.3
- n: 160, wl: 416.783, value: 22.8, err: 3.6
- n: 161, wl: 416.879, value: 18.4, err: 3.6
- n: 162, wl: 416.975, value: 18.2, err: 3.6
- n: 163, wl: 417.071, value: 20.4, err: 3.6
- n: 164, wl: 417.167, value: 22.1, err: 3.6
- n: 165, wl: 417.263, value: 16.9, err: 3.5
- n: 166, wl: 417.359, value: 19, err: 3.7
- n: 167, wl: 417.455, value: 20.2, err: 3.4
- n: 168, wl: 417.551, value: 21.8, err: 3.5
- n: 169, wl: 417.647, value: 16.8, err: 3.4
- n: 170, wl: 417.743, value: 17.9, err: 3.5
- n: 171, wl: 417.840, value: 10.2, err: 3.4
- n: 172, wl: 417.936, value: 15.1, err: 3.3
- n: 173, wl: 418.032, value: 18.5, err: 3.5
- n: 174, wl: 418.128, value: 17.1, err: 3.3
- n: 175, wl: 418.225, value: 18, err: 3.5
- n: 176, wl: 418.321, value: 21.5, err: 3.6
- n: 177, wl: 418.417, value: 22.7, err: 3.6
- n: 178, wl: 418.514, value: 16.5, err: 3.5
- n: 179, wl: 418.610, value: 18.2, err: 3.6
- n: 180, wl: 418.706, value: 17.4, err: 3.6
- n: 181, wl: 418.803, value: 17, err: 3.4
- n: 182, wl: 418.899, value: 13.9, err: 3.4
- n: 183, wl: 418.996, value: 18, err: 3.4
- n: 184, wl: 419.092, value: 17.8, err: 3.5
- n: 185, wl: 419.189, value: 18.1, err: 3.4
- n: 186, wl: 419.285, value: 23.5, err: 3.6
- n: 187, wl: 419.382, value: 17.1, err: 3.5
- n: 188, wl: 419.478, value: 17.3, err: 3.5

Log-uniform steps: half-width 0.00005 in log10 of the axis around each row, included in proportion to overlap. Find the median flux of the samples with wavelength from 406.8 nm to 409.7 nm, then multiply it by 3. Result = 58.5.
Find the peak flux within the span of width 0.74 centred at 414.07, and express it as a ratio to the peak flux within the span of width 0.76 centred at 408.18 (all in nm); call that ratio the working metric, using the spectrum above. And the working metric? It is 1.06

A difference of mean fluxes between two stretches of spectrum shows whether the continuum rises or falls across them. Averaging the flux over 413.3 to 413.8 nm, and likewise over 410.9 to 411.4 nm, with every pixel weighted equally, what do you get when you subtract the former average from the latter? 3.1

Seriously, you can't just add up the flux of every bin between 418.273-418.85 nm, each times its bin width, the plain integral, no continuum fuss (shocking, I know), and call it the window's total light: 10.9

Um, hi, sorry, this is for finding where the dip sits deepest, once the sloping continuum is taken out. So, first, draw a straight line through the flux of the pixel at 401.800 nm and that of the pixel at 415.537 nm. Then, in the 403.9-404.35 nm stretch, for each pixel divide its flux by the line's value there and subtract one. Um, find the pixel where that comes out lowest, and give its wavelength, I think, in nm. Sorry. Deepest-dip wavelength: 404.305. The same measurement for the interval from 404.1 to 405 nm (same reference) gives 404.678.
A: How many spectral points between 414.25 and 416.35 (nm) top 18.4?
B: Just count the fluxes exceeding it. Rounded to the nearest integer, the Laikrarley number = 11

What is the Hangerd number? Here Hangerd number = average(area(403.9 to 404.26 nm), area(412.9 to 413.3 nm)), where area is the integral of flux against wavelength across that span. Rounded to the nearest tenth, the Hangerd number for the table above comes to 6.4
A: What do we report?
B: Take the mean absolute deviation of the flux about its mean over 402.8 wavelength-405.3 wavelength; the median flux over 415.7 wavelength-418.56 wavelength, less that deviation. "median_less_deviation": 17.4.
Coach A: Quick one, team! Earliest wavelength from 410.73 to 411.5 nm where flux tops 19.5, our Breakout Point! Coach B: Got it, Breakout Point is 410.780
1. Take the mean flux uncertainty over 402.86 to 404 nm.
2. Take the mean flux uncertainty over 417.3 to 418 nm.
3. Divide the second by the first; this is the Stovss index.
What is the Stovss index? 0.910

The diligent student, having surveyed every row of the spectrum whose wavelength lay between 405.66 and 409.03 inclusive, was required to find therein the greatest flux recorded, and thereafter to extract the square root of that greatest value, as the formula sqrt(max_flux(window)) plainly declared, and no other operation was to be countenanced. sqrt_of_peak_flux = 4.96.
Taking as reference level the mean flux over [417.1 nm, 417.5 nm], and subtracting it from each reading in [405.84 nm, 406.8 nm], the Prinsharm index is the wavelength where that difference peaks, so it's 406.546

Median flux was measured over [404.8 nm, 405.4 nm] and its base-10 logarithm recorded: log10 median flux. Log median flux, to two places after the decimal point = 1.26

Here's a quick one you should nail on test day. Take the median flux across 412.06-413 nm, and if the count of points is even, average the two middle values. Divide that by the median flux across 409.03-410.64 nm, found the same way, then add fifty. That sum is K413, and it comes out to 51.1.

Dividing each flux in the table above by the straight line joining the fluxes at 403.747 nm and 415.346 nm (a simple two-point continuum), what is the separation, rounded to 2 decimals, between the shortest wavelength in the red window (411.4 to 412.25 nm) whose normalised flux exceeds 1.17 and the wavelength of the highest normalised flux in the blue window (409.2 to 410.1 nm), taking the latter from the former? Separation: 2.17 nm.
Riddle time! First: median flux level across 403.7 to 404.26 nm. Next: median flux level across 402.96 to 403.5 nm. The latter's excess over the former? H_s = -1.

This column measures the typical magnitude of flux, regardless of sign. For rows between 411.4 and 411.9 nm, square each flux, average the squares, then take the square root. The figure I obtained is 20.3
